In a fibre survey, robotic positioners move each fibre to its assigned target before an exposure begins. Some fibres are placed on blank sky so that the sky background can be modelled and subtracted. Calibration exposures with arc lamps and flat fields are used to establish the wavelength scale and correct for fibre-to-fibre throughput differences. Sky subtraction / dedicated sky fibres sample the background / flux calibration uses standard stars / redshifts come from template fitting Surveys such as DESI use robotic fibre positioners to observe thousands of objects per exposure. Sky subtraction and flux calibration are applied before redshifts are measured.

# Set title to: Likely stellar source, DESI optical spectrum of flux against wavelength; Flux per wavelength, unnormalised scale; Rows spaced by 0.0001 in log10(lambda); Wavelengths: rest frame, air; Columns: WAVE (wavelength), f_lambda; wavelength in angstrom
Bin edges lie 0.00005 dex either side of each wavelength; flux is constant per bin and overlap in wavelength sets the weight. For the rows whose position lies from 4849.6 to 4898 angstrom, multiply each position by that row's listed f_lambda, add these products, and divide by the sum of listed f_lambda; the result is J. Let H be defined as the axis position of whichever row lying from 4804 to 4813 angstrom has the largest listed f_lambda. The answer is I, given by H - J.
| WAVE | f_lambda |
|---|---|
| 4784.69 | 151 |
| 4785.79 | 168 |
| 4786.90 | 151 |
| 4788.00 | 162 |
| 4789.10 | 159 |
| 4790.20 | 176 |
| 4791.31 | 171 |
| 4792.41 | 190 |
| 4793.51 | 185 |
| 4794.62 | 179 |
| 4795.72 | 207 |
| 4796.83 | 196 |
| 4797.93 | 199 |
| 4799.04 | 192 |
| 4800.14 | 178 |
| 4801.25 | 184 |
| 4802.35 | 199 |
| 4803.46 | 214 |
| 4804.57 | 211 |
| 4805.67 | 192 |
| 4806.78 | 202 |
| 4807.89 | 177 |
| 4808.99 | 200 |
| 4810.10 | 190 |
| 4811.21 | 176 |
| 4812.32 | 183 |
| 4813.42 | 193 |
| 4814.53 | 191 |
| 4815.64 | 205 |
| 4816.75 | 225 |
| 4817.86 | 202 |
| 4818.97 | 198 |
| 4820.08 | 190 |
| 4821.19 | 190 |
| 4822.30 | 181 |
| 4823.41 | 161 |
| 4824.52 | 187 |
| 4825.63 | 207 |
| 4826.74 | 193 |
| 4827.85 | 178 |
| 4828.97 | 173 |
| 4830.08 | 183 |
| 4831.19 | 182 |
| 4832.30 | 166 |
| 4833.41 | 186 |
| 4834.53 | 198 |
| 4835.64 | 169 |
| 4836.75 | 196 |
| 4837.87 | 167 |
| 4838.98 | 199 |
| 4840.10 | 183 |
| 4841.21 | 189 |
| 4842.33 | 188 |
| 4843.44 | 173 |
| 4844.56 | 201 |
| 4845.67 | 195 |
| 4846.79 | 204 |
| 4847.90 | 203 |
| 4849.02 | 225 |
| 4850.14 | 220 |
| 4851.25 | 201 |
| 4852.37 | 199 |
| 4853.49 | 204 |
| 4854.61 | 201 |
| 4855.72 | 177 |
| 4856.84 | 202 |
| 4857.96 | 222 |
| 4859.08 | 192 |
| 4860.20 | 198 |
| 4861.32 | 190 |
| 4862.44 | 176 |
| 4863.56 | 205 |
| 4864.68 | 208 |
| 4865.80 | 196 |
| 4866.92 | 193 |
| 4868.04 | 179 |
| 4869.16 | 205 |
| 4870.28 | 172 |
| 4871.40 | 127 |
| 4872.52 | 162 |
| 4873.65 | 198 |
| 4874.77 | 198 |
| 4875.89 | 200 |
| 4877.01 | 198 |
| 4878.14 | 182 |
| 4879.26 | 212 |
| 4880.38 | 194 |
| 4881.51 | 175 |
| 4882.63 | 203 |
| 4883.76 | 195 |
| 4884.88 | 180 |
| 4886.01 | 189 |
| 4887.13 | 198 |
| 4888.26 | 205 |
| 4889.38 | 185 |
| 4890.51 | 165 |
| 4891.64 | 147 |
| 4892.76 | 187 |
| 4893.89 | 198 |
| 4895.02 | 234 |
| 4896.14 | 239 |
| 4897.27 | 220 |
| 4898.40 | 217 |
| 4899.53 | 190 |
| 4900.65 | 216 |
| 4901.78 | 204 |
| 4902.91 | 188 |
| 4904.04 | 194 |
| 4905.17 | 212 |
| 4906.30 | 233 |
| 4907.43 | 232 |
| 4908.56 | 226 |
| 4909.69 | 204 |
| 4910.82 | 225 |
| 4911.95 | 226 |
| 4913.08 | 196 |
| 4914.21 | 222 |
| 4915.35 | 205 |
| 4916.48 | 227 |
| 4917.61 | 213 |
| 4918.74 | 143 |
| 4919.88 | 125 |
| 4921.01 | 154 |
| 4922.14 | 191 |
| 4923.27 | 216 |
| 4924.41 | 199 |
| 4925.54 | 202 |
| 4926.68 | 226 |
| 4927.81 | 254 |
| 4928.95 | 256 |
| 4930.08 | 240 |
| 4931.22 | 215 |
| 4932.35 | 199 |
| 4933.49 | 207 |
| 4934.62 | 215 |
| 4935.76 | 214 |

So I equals -69.1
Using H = 4804.57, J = 4873.6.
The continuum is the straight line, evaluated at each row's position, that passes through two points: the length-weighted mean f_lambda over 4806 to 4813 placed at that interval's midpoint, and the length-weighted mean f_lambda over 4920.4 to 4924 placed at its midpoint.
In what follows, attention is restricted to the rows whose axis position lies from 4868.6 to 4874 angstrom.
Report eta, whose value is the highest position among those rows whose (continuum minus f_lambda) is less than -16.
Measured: 4869.16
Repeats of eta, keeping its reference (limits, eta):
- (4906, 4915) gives 4914.21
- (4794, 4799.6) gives 4795.72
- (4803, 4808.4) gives 4804.57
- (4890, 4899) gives 4898.40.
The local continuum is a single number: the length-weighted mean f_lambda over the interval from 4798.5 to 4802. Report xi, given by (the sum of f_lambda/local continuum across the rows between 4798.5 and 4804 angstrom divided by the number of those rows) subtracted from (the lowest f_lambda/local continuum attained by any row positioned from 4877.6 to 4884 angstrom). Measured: -0.10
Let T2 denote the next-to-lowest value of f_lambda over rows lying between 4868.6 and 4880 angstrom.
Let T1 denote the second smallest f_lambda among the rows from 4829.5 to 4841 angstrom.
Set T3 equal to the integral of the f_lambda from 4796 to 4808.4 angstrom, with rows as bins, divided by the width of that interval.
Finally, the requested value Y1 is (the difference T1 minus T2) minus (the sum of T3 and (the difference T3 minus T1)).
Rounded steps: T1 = 167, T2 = 162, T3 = 195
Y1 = -218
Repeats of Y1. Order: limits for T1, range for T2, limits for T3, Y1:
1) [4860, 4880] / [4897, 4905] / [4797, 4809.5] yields -257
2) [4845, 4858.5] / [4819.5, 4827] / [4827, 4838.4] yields -151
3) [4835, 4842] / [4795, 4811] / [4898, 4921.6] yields -245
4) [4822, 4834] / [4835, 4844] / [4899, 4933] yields -253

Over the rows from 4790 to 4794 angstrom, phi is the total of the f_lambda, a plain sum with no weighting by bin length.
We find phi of 722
